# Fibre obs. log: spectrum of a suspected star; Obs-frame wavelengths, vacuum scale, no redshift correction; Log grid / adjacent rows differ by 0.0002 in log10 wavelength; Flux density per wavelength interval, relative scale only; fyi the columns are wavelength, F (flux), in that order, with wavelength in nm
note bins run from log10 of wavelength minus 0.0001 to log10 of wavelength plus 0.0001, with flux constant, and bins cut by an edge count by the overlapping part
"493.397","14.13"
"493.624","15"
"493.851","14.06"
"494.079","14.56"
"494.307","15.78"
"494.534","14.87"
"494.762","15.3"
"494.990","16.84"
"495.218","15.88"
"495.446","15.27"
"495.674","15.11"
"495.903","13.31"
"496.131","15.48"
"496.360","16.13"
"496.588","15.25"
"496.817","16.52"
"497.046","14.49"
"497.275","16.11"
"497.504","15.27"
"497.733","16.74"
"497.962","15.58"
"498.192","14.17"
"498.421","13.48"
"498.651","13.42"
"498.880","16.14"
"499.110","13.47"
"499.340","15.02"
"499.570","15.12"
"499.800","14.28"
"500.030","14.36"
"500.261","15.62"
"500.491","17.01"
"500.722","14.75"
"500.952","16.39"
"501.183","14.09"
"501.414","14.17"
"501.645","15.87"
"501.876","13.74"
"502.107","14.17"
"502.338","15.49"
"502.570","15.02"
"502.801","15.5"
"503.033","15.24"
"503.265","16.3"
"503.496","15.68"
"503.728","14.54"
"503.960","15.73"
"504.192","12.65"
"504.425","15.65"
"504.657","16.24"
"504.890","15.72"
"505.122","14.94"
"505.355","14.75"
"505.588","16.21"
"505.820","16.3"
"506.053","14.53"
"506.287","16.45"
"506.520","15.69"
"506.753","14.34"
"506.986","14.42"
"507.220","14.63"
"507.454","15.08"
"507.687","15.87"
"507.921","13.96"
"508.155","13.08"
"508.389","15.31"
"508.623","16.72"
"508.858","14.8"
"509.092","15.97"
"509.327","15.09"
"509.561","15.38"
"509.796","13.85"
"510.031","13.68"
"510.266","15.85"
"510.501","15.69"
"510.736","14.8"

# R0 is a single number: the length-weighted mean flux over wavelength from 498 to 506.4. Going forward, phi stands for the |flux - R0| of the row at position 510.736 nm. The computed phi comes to 0.3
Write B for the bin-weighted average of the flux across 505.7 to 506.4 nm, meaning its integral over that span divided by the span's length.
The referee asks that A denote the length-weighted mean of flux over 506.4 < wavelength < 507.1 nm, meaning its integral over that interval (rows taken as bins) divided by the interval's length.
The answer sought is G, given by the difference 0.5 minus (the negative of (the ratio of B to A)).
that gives 1.56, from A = 14.8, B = 15.8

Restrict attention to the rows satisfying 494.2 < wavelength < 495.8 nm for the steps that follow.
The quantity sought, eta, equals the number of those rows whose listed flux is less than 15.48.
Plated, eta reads 4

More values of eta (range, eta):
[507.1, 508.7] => 5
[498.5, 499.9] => 5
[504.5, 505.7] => 2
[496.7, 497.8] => 2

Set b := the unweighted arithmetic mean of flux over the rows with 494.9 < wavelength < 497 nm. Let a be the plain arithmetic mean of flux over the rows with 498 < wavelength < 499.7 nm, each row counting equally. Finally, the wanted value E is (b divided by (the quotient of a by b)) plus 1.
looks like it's 17.8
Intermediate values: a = 14.4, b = 15.5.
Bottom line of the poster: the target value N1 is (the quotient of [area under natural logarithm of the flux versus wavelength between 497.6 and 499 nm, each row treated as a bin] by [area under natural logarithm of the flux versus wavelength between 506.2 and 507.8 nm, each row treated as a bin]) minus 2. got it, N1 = -1.13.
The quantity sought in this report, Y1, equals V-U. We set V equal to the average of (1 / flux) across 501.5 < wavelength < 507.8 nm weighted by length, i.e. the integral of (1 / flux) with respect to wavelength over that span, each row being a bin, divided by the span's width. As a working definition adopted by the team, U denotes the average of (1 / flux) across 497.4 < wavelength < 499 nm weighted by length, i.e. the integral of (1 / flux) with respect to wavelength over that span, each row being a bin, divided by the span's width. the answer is -0.001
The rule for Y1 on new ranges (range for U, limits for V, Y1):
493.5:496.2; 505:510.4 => 0.000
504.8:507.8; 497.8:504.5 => 0.002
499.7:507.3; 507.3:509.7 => 0.000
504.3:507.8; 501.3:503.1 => 0.002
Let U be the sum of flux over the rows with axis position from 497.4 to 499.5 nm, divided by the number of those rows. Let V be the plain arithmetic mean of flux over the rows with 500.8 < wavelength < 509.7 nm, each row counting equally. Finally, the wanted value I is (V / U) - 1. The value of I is 0.023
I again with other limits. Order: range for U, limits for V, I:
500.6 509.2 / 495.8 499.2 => -0.006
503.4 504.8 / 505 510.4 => 0.000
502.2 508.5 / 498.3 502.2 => -0.026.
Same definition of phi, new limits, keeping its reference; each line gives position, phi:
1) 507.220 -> 0.4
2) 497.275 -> 1.0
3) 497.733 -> 1.7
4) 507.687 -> 0.8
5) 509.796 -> 1.2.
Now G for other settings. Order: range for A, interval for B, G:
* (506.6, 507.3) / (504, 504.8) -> 1.53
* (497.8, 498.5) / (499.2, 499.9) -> 1.51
